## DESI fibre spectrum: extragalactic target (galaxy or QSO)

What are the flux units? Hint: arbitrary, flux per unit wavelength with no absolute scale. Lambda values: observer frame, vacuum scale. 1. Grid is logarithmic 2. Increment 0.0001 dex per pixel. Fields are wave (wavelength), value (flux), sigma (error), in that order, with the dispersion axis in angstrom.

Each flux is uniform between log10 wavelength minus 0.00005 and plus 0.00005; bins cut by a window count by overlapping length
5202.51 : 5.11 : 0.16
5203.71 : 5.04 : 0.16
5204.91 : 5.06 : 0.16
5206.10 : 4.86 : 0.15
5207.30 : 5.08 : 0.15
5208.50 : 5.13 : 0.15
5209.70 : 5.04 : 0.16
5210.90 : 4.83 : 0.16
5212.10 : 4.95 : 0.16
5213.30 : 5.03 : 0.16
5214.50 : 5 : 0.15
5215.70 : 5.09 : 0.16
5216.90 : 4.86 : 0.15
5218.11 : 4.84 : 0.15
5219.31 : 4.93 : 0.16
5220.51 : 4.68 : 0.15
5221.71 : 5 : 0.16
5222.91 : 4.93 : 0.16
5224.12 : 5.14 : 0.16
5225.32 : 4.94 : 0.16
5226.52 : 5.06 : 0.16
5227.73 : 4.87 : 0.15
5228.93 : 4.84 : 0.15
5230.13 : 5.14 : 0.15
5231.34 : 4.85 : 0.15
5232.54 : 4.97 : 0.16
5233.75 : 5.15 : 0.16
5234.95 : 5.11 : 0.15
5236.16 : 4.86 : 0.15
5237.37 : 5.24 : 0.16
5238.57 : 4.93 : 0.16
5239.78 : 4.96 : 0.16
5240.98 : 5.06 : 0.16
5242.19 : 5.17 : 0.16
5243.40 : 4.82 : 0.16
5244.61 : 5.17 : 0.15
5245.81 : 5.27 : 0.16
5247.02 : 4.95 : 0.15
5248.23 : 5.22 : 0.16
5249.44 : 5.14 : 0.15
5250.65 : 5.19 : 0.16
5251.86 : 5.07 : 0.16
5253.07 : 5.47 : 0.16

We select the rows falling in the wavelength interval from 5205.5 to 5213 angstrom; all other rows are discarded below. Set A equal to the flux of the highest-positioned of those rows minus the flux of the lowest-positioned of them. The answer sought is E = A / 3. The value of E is 0.03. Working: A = 0.09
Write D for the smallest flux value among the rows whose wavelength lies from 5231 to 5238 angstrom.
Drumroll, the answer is 4.85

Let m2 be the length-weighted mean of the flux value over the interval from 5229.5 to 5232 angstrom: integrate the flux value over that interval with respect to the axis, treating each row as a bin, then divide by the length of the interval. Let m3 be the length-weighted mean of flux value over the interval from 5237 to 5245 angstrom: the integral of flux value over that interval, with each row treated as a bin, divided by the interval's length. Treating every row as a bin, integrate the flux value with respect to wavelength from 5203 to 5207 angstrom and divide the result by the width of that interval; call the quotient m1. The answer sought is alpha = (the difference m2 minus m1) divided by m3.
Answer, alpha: -0.001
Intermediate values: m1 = 5.00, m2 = 5.00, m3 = 5.04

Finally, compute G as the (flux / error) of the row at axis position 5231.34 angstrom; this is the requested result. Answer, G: 32.3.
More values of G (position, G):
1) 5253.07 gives 34.2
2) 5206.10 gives 32.4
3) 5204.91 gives 31.6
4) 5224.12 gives 32.1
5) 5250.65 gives 32.4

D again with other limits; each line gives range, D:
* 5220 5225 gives 4.68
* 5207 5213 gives 4.83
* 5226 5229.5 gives 4.84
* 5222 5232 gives 4.84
